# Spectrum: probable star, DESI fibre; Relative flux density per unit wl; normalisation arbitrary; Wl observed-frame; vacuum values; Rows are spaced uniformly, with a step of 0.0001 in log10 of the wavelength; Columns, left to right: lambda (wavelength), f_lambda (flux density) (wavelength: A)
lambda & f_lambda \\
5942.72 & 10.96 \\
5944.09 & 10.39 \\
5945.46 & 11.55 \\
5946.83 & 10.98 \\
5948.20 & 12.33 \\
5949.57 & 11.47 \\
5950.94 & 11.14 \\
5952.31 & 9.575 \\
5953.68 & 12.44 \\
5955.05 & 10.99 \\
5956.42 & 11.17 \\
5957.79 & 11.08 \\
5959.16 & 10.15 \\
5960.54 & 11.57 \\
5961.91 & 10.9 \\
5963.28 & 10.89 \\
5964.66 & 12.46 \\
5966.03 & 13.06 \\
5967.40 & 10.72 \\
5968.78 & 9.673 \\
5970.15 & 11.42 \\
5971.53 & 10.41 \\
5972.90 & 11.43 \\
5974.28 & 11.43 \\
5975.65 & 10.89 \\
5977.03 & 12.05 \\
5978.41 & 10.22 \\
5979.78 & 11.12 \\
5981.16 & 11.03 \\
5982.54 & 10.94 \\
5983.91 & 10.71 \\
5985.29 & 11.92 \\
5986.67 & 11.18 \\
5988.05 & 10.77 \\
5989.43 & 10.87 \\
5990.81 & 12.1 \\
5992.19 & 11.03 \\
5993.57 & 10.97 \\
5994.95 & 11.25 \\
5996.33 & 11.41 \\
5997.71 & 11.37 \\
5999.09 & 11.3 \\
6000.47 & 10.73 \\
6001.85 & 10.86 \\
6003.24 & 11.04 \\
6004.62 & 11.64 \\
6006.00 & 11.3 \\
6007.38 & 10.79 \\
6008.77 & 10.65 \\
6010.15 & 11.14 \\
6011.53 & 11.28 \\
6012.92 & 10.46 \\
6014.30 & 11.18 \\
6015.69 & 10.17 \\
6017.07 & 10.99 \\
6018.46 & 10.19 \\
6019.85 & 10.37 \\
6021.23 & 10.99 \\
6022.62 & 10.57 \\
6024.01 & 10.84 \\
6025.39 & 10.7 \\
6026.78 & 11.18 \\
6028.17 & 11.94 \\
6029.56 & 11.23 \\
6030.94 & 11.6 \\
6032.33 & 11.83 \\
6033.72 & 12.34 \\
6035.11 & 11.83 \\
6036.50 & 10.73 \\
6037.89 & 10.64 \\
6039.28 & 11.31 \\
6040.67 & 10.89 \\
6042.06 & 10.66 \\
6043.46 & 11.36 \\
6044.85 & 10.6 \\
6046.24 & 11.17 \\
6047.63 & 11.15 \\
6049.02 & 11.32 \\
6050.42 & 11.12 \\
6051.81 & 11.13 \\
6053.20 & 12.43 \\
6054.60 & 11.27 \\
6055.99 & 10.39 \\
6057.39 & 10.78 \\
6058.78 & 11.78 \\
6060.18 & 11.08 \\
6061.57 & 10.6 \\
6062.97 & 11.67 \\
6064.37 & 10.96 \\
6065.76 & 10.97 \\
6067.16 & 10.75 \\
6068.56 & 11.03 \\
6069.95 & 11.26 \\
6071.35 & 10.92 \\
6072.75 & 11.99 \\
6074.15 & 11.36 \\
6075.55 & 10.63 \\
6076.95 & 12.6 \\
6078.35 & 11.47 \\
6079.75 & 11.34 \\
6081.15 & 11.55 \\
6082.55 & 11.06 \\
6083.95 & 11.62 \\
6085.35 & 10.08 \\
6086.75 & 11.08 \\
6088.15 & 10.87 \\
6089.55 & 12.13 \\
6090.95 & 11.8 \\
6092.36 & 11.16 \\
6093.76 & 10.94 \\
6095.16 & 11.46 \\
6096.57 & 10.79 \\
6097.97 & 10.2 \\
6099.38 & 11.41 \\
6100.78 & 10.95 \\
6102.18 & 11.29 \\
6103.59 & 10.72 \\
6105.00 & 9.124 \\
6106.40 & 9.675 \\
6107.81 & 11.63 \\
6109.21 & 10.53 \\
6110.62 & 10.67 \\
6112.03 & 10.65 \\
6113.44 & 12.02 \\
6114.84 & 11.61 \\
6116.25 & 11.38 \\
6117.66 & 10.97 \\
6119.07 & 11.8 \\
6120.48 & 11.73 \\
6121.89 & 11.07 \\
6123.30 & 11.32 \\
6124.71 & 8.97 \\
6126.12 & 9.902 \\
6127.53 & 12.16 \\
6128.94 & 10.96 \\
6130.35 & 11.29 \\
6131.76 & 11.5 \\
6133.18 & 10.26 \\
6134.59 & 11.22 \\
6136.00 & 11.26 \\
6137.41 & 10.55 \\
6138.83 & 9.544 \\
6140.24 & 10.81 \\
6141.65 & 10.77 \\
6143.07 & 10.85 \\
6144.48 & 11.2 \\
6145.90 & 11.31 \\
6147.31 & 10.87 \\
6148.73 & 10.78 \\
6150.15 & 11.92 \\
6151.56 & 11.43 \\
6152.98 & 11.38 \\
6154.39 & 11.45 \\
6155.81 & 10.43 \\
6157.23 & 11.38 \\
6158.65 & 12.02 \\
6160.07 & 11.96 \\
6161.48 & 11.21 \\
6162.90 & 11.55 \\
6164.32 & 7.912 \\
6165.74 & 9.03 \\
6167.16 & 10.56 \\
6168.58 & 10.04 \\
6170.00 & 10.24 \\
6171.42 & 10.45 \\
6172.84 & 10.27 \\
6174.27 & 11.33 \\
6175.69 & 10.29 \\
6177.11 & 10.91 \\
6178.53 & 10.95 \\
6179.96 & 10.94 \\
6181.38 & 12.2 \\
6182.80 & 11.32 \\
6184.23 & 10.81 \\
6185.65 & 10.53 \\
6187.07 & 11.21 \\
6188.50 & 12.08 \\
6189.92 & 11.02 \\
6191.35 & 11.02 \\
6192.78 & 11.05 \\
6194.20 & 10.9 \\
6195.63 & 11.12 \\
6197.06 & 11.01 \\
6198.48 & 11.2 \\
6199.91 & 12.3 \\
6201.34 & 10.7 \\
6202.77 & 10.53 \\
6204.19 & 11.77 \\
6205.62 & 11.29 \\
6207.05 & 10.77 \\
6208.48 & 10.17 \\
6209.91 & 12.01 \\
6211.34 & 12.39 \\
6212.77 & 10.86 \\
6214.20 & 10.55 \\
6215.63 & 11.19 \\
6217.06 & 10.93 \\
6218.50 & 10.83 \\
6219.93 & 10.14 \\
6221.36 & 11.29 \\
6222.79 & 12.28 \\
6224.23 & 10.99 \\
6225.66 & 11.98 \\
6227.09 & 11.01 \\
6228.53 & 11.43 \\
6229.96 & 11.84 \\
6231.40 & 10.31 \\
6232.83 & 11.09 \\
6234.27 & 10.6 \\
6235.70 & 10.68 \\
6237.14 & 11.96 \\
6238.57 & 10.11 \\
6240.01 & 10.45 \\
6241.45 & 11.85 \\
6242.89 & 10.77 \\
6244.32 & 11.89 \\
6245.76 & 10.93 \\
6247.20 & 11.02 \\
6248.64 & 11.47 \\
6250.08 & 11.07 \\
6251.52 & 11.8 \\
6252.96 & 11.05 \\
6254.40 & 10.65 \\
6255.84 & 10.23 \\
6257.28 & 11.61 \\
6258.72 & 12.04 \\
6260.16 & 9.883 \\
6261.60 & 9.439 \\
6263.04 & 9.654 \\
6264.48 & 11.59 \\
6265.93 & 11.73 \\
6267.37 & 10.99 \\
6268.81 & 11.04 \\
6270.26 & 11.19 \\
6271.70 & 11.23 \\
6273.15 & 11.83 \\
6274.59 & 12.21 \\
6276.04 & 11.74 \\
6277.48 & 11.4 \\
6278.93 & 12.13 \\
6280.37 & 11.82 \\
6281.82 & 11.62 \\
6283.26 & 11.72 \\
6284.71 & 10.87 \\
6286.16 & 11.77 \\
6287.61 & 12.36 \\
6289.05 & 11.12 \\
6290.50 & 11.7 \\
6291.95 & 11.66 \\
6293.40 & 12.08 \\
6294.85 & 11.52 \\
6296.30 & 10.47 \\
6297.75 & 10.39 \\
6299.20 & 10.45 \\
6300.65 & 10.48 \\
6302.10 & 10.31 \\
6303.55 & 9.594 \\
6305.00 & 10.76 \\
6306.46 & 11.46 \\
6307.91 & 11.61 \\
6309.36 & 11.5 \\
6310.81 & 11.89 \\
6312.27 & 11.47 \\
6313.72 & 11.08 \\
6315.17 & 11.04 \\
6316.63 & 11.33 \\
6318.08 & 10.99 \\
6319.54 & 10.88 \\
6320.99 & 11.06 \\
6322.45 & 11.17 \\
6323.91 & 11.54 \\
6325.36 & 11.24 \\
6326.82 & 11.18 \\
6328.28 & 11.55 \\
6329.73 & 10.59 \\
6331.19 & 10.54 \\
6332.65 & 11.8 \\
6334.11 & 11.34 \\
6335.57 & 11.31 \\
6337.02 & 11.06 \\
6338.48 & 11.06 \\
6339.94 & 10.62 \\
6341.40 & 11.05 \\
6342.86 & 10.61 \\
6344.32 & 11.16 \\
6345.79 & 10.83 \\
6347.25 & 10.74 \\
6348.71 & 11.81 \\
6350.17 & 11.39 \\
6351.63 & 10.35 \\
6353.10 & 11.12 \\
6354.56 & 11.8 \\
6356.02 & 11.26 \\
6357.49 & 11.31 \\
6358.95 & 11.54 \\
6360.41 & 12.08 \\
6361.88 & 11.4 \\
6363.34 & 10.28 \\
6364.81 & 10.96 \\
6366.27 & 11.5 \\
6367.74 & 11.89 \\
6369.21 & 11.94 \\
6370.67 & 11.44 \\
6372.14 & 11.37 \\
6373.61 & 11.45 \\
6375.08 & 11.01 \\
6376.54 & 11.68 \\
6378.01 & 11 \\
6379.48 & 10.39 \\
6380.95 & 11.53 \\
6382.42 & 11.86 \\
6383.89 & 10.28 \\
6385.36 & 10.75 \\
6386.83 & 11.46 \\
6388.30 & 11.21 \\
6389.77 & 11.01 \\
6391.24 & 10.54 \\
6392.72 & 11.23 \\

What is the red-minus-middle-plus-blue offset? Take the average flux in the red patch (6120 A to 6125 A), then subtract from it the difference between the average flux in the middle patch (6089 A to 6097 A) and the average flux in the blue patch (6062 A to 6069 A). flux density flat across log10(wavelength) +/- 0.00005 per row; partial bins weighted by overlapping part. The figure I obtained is 10.5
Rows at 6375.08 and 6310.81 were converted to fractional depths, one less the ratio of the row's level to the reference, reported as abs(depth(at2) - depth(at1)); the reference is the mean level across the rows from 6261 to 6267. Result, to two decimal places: 0.08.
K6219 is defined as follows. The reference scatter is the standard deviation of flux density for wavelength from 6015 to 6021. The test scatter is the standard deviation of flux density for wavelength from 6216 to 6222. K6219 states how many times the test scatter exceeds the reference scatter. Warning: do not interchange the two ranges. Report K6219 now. 1.25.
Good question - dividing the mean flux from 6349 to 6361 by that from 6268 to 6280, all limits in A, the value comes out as 0.98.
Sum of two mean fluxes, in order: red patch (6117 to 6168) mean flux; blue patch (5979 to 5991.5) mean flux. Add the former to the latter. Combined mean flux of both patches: 22.1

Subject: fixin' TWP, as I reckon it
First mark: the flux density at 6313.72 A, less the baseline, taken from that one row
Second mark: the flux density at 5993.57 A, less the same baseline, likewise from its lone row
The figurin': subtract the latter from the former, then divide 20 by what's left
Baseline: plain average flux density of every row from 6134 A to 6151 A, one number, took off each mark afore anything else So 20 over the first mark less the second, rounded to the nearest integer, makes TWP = 182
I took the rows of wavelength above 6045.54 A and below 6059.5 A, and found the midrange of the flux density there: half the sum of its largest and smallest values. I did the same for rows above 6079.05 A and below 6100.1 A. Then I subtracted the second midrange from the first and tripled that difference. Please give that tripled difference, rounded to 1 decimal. 0.9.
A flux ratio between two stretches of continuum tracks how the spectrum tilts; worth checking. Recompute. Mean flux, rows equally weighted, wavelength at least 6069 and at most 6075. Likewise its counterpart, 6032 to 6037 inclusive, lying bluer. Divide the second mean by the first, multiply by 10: 10.3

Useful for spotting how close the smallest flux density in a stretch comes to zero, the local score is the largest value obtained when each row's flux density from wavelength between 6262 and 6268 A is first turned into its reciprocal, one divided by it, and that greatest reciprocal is 0.104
